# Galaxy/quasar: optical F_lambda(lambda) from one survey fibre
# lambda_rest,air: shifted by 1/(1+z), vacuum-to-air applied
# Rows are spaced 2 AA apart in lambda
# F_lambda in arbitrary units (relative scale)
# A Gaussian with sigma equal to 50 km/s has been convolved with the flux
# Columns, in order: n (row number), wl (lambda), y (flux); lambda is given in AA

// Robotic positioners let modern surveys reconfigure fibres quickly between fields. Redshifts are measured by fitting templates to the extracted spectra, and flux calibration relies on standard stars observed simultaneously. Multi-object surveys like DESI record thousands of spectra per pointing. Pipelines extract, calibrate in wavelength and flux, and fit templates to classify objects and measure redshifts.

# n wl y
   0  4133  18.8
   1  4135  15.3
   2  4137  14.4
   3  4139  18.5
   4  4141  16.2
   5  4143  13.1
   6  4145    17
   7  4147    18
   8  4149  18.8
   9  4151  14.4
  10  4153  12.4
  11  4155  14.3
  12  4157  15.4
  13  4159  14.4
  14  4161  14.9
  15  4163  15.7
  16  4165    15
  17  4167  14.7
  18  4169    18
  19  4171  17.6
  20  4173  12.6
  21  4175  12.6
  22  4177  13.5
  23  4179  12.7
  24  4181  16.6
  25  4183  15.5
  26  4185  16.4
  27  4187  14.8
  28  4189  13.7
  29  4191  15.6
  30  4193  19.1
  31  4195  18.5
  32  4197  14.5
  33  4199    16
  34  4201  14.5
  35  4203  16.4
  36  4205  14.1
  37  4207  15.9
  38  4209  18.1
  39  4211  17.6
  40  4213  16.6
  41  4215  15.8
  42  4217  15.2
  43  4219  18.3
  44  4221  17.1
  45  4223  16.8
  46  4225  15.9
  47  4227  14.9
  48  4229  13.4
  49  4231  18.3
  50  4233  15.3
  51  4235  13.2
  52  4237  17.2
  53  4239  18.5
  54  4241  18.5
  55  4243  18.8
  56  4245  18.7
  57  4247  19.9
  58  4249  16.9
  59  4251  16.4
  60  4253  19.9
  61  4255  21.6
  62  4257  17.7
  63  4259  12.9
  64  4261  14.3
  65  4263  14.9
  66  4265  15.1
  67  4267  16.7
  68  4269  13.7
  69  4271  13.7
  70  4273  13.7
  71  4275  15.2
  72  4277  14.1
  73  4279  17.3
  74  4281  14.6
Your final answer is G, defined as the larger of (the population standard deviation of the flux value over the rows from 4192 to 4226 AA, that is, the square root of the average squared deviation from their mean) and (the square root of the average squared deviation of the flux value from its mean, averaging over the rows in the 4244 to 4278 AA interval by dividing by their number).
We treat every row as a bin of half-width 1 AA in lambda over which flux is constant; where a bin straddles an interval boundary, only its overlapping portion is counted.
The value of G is 2.51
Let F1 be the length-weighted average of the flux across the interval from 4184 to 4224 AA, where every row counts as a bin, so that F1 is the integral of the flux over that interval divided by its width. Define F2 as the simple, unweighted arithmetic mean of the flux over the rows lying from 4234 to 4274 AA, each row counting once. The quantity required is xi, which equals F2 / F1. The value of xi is 1.02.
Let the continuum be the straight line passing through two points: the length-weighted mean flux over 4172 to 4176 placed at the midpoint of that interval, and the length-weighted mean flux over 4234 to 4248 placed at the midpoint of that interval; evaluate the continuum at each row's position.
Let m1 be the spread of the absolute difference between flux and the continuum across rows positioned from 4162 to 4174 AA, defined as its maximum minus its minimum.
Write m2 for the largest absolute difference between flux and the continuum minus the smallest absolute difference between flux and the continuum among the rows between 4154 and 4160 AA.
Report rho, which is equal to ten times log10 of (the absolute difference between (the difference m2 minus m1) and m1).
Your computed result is 10.1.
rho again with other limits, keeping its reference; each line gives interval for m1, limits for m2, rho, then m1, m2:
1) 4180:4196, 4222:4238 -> 7.8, 4.9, 3.8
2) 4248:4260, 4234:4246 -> 8.2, 5.2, 3.8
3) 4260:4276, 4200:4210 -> 6.4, 3.5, 2.6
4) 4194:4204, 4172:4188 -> 6.9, 4.2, 3.4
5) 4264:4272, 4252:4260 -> 1.5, 3.3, 5.2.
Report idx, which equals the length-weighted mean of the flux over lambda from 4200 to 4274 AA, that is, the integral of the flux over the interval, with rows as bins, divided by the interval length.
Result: 16.4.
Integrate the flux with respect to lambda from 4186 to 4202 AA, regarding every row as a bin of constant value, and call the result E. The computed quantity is 253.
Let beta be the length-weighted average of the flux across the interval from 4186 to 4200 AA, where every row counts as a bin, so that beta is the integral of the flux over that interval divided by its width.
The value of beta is 16.0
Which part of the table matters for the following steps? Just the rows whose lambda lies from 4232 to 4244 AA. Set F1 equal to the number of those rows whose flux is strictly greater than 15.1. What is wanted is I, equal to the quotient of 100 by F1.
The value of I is 20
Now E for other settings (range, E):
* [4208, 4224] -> 271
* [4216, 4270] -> 900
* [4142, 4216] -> 1150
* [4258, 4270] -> 175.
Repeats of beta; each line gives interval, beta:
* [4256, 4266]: 15.0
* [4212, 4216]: 16.2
